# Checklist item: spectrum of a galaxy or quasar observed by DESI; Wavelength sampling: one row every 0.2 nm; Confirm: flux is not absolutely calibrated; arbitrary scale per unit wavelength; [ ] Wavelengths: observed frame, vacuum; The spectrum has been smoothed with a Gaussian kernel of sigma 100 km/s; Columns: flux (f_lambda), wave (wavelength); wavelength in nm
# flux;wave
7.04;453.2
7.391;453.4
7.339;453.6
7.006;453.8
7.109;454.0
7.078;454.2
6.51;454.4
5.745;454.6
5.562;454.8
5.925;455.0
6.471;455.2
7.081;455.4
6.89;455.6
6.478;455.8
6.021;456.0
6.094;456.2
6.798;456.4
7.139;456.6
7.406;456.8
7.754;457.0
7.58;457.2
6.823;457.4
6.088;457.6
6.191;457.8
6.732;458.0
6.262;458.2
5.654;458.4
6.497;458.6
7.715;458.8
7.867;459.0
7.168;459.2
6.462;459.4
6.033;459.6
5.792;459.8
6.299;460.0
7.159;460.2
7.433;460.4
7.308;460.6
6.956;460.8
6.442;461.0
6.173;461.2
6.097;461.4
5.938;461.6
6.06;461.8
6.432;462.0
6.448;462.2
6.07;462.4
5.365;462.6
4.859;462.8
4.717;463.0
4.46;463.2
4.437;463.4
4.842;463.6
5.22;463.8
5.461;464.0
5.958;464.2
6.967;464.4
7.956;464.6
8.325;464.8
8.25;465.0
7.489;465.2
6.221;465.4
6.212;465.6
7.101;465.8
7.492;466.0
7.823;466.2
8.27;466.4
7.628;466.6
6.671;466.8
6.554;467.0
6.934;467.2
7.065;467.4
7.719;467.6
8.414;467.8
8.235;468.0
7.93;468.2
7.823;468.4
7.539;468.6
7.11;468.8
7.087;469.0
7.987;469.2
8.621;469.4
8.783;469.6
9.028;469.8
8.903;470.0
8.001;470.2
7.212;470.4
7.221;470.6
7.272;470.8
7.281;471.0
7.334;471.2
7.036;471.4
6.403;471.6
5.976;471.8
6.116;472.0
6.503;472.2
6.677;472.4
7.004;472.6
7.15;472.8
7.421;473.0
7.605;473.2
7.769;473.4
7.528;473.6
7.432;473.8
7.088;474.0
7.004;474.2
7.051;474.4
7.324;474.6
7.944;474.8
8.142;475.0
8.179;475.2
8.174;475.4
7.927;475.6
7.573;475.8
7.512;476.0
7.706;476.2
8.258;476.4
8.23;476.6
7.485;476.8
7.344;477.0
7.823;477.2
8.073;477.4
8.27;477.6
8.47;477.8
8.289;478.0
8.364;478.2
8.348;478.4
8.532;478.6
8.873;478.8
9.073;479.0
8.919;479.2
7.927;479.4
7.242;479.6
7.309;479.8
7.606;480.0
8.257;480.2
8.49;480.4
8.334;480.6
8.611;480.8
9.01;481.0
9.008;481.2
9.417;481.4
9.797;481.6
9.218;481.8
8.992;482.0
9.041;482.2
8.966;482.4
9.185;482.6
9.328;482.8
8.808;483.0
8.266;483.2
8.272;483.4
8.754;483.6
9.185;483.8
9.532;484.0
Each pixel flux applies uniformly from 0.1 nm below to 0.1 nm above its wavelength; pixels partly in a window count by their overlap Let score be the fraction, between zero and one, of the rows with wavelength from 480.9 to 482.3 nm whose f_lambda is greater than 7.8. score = 1.0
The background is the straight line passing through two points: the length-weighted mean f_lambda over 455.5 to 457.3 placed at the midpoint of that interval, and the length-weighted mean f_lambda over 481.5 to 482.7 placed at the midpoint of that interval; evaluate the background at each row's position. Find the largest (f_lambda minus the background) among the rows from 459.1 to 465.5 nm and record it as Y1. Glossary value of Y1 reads 0.67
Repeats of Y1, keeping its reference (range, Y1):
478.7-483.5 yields 0.64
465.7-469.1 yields 0.49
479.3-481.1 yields -0.09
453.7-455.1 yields 0.42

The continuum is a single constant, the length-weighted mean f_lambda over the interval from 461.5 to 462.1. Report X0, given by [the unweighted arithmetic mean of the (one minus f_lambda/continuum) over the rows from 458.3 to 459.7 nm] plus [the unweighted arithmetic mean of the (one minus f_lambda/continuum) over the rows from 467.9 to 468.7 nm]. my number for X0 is -0.39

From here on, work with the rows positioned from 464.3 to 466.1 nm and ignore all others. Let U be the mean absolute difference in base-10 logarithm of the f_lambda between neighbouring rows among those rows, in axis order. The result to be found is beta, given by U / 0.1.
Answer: 0.36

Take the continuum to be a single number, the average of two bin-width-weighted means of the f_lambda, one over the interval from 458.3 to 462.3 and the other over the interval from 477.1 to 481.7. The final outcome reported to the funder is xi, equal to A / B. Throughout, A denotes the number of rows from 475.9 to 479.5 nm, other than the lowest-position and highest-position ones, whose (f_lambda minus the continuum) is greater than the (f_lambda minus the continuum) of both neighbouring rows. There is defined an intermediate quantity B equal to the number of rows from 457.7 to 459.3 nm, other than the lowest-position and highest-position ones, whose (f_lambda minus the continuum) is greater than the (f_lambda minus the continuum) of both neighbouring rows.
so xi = 2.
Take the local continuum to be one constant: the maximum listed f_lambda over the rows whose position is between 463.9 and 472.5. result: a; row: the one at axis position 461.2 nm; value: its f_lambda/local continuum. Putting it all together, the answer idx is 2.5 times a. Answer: 1.71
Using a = 0.684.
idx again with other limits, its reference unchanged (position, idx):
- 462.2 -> 1.79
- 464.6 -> 2.20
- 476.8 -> 2.07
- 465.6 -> 1.72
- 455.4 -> 1.96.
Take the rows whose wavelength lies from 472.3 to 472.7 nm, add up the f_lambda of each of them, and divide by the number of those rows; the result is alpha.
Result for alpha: 6.8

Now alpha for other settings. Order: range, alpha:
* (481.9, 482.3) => 9.0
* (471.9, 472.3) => 6.3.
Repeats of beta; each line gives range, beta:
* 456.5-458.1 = 0.26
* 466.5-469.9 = 0.22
